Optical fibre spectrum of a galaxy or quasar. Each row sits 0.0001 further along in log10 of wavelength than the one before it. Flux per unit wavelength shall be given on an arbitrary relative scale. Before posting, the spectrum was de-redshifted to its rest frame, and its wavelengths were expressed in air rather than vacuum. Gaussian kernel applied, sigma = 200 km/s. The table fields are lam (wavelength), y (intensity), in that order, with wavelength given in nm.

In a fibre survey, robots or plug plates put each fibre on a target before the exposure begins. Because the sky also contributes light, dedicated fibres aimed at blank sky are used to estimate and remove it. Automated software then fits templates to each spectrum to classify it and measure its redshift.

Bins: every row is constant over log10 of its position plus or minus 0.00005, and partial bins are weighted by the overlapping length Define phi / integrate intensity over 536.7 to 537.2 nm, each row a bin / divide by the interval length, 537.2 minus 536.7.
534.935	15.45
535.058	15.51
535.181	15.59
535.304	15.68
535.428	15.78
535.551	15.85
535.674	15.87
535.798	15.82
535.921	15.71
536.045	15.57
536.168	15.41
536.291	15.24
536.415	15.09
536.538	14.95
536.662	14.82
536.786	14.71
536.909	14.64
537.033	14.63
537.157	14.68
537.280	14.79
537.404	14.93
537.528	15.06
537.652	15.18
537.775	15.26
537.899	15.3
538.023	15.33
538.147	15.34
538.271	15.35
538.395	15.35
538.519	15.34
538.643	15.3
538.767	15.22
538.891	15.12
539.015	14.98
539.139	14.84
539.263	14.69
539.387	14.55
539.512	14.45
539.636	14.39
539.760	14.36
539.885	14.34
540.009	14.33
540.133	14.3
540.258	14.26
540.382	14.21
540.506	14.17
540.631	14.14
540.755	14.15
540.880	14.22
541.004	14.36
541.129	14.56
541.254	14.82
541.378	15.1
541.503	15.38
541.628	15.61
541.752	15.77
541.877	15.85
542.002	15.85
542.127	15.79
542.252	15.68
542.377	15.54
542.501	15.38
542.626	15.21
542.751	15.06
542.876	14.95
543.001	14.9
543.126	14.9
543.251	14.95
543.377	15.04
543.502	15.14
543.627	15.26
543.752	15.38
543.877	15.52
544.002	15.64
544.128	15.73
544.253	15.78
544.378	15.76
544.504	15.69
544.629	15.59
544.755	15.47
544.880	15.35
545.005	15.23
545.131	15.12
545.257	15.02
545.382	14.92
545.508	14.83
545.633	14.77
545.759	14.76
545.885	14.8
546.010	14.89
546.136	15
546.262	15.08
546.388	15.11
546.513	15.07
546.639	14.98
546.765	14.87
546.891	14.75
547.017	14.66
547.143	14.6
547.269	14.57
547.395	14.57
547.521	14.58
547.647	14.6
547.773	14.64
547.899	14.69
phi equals 14.66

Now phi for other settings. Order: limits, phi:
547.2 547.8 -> 14.60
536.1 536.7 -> 15.13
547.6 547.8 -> 14.63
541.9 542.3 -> 15.76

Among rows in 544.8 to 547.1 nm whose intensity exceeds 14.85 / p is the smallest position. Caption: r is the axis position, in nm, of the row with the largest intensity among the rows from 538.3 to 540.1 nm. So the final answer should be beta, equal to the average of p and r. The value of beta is 541.64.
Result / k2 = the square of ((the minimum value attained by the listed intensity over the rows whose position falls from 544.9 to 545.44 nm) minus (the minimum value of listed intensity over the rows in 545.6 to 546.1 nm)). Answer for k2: 0.03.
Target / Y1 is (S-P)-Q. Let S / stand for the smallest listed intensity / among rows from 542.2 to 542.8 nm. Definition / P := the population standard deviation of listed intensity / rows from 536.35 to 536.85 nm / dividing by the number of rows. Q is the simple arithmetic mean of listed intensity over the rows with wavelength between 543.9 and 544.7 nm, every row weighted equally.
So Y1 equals -0.8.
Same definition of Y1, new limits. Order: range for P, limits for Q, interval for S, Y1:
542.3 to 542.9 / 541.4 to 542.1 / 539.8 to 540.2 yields -1.6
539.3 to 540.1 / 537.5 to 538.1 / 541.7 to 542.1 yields 0.5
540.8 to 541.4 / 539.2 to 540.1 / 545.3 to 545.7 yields 0.0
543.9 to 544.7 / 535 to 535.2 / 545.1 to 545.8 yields -0.9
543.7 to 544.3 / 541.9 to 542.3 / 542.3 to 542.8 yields -0.9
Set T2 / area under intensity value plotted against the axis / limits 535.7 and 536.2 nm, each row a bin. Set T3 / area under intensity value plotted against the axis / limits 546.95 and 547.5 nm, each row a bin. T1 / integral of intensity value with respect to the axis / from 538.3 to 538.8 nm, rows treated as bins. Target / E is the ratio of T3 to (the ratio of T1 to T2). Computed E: 8.2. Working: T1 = 7.7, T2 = 7.82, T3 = 8.0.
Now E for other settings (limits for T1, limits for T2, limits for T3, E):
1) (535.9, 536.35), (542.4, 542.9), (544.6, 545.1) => 8.4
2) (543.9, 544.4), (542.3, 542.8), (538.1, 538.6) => 7.5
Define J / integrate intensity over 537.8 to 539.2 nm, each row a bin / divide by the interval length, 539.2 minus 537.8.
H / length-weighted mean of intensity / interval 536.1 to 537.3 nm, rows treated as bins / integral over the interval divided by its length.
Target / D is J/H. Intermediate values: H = 14.9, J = 15.2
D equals 1.02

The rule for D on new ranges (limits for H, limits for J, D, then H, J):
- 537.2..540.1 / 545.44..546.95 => 1.00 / 14.9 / 14.9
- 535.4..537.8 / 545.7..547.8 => 0.97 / 15.2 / 14.8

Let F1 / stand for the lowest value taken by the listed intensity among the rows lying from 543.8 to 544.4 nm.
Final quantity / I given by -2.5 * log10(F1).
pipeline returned -2.98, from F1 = 15.52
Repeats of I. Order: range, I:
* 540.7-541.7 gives -2.88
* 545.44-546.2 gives -2.92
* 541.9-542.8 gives -2.94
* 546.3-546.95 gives -2.92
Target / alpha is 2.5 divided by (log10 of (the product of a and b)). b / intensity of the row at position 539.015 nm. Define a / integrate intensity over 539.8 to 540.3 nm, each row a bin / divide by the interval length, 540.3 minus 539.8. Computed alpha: 1.07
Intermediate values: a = 14.3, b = 14.98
